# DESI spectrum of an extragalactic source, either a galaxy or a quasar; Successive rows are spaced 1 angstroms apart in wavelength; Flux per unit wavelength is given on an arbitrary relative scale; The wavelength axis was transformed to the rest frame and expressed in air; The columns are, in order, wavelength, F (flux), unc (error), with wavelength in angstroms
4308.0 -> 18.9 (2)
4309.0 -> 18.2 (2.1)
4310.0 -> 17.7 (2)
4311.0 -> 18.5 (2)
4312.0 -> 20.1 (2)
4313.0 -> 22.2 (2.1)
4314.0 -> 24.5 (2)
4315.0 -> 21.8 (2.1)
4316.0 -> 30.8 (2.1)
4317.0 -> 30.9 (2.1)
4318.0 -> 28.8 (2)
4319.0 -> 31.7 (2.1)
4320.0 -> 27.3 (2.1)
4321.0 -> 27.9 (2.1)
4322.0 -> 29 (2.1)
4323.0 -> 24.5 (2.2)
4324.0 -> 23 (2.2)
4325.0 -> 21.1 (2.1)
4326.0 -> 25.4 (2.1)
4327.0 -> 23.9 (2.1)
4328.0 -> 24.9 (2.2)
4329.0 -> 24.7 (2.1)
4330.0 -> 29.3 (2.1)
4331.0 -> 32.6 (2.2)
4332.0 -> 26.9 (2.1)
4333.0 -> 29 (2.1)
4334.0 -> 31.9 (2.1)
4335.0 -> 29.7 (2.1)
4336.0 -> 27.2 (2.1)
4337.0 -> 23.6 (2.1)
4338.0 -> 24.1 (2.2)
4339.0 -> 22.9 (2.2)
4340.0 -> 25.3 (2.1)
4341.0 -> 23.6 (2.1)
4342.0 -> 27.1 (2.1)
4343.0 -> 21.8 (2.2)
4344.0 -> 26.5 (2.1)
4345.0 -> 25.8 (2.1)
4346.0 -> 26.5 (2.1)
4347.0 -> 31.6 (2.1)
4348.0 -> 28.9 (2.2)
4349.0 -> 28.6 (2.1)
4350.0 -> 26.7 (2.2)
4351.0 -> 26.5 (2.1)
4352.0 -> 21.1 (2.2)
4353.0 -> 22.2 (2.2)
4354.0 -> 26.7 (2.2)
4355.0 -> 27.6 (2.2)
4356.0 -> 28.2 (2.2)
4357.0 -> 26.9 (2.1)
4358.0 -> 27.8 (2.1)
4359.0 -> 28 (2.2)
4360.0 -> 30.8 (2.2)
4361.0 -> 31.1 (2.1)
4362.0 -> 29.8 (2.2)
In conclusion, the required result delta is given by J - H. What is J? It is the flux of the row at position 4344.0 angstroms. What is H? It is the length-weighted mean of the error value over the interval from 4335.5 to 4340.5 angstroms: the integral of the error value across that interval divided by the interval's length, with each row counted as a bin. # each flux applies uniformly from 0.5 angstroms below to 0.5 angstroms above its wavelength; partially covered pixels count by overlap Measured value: 24.4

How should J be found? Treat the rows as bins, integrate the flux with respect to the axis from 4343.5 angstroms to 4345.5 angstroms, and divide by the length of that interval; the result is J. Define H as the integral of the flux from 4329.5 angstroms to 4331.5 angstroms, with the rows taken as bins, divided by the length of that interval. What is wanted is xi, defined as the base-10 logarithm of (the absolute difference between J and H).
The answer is 0.7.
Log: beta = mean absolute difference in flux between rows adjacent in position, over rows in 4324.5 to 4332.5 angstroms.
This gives 2.9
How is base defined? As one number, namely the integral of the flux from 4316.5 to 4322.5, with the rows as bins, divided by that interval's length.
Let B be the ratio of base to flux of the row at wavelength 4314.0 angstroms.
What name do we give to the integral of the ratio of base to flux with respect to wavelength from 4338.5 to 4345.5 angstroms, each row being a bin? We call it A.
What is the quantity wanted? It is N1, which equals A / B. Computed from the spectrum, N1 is 7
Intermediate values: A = 8.3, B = 1.19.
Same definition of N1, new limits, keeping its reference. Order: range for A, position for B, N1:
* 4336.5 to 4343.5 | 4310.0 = 5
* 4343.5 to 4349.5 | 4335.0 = 6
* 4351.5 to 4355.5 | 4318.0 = 5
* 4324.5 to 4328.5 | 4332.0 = 5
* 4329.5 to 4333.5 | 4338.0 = 3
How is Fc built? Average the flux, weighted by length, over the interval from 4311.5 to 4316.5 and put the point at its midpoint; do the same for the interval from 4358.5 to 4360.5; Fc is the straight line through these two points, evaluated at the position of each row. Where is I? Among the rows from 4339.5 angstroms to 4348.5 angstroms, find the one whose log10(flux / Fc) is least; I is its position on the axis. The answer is 4343.0 angstroms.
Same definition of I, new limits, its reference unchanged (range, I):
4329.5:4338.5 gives 4337.0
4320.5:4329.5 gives 4325.0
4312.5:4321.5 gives 4315.0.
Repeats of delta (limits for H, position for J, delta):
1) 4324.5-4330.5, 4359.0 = 25.9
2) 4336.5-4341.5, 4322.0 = 26.9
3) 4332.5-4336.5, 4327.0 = 21.8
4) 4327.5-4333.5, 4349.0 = 26.5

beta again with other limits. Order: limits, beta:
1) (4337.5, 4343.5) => 2.8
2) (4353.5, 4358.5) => 0.9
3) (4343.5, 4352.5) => 2.1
